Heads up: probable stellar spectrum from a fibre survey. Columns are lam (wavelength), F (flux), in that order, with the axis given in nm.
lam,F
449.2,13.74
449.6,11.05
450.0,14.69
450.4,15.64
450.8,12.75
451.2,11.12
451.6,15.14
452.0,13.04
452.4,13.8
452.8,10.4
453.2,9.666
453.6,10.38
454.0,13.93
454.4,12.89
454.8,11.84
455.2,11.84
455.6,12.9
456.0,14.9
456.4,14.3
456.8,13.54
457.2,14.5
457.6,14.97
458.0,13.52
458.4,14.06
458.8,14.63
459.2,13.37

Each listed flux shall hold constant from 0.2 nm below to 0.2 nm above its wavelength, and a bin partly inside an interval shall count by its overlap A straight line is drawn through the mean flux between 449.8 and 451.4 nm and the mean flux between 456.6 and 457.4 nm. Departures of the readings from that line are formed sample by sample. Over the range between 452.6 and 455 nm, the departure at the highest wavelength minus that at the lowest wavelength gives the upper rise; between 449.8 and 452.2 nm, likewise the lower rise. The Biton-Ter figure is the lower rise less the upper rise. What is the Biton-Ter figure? -3.1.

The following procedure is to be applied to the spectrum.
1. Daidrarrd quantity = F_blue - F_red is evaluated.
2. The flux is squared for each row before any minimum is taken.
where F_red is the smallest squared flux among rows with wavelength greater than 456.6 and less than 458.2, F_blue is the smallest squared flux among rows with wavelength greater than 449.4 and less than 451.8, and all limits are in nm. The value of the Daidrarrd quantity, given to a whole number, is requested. -61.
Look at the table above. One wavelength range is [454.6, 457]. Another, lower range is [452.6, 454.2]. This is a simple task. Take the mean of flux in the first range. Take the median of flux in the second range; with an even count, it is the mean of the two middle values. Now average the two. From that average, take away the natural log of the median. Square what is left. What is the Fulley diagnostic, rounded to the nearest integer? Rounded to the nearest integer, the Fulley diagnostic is 90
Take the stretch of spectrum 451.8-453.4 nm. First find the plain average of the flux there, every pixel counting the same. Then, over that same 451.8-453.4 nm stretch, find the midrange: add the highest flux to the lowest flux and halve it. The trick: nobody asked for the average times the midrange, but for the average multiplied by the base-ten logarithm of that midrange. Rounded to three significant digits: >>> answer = 12.5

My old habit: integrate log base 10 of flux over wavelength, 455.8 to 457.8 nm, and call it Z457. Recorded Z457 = 2.32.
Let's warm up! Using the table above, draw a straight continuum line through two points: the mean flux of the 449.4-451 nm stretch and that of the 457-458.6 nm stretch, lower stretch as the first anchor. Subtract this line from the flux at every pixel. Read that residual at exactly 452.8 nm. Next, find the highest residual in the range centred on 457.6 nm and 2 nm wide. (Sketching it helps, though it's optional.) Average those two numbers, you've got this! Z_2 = -1.3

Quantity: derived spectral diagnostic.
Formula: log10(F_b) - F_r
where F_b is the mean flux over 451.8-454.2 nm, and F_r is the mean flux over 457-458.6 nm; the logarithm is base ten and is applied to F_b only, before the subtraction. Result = -13.2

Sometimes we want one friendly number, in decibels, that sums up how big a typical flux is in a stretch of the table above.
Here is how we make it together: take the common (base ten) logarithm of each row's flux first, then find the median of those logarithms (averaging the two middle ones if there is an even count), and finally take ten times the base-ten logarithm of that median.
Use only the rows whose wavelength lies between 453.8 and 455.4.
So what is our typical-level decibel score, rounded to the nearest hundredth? 0.38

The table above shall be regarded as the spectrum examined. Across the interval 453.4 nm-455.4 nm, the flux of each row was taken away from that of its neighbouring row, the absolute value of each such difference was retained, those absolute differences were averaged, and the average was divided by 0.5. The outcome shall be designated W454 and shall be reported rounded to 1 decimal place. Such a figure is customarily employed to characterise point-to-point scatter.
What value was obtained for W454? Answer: 2.8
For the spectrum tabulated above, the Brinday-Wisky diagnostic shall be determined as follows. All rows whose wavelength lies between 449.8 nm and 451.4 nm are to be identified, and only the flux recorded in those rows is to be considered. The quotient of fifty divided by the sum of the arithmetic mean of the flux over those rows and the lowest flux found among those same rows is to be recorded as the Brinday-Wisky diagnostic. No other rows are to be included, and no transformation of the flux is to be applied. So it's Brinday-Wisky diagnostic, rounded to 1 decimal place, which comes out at 2.0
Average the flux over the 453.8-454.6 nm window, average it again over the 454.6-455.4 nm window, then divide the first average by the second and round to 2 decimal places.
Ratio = 1.13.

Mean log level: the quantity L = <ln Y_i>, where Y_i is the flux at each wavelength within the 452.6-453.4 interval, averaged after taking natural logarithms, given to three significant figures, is 2.31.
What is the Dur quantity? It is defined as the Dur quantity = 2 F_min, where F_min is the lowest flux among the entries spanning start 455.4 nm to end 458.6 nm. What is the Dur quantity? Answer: 26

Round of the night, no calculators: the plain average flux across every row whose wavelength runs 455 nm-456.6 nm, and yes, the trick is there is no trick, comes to 13.5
